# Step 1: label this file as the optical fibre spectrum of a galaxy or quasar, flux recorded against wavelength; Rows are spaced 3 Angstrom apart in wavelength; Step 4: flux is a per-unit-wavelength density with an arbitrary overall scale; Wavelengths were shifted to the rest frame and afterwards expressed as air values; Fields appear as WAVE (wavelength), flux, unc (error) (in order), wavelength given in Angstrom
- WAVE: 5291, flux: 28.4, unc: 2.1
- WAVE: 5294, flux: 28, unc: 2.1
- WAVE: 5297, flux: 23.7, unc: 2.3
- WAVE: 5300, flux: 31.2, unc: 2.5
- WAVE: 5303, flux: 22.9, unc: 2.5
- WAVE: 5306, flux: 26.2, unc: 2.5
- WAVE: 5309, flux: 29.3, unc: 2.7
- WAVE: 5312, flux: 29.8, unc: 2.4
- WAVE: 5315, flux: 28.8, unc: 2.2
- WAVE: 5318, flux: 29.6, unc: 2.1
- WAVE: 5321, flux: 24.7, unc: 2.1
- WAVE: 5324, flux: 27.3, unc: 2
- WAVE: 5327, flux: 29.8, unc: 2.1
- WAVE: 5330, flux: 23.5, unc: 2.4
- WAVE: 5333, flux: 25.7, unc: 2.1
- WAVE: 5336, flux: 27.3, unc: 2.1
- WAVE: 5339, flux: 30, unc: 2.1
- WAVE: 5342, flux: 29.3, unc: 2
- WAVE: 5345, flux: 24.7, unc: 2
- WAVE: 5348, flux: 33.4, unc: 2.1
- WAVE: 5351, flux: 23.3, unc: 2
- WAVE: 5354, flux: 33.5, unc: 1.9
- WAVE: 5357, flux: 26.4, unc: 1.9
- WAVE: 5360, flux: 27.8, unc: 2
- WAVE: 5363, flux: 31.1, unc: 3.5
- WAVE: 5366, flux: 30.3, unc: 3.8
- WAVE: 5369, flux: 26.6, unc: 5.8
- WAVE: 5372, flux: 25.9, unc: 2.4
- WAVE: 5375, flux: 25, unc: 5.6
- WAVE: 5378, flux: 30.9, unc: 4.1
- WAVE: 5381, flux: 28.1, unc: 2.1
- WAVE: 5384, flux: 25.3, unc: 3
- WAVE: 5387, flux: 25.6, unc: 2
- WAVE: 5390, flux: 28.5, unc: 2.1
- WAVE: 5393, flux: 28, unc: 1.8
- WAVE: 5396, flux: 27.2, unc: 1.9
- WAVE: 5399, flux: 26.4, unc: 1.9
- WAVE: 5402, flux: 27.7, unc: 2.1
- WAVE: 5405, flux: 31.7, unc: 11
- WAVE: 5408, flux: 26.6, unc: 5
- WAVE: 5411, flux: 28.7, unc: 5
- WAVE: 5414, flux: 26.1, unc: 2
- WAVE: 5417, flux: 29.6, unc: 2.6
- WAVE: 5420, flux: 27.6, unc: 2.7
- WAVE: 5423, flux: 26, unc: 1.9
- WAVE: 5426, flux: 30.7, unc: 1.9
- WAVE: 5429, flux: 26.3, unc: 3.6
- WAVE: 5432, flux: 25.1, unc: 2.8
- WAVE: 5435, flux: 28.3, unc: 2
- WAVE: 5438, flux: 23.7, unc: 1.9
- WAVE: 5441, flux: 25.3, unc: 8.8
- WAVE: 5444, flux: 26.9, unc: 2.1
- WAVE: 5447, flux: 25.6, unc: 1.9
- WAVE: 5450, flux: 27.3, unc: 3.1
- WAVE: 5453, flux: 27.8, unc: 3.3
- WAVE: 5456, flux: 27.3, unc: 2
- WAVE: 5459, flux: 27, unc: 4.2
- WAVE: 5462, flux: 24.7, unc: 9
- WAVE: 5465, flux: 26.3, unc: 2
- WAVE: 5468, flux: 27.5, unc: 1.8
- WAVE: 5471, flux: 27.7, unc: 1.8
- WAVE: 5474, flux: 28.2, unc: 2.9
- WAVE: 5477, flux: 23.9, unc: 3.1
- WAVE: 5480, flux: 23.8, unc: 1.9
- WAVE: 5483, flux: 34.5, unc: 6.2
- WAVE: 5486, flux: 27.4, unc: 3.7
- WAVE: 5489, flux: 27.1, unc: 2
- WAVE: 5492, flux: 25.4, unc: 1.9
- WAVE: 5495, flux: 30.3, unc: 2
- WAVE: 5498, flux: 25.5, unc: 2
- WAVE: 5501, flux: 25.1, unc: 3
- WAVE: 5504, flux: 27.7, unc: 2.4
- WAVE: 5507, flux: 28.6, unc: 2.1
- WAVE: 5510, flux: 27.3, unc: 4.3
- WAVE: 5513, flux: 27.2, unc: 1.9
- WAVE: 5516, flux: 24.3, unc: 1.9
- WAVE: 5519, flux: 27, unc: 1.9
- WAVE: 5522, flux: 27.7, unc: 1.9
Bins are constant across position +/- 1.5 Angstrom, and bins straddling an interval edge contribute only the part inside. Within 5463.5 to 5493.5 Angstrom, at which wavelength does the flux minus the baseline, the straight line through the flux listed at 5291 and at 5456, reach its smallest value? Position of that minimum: 5480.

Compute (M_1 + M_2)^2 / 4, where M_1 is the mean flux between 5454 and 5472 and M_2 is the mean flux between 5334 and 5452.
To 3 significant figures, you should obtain 739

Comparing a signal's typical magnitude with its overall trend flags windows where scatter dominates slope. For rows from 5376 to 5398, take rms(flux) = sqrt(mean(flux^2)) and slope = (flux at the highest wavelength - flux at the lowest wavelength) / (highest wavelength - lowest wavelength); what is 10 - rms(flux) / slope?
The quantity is 145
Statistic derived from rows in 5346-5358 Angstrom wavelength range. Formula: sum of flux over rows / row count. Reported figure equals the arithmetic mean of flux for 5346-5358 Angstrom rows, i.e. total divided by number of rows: 29.1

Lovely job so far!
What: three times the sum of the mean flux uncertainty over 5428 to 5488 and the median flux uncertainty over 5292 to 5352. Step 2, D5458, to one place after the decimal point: 16.5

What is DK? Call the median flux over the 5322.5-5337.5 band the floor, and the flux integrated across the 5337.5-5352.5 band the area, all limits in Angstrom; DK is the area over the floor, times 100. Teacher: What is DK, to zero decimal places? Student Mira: 1546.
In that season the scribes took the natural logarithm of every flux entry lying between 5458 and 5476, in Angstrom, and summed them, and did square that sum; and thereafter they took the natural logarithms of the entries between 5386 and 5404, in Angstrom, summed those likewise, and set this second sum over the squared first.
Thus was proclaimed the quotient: 0.0508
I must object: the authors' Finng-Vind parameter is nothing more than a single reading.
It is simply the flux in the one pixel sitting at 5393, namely 28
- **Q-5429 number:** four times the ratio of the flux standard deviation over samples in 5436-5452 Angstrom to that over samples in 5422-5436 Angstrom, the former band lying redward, 2.5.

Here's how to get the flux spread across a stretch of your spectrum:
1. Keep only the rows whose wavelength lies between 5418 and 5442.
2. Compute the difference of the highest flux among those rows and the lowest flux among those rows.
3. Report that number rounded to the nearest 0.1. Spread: 7.0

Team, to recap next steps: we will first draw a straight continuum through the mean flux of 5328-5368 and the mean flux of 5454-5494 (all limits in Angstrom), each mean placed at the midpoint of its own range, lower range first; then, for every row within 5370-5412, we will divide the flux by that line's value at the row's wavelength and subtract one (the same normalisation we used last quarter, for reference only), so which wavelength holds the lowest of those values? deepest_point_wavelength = 5375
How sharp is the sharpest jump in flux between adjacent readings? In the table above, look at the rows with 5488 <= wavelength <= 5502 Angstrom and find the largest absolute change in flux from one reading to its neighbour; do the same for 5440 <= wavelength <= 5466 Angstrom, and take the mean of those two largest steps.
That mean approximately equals 3.6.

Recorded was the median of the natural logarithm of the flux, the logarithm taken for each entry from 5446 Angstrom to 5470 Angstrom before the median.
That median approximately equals 3.30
